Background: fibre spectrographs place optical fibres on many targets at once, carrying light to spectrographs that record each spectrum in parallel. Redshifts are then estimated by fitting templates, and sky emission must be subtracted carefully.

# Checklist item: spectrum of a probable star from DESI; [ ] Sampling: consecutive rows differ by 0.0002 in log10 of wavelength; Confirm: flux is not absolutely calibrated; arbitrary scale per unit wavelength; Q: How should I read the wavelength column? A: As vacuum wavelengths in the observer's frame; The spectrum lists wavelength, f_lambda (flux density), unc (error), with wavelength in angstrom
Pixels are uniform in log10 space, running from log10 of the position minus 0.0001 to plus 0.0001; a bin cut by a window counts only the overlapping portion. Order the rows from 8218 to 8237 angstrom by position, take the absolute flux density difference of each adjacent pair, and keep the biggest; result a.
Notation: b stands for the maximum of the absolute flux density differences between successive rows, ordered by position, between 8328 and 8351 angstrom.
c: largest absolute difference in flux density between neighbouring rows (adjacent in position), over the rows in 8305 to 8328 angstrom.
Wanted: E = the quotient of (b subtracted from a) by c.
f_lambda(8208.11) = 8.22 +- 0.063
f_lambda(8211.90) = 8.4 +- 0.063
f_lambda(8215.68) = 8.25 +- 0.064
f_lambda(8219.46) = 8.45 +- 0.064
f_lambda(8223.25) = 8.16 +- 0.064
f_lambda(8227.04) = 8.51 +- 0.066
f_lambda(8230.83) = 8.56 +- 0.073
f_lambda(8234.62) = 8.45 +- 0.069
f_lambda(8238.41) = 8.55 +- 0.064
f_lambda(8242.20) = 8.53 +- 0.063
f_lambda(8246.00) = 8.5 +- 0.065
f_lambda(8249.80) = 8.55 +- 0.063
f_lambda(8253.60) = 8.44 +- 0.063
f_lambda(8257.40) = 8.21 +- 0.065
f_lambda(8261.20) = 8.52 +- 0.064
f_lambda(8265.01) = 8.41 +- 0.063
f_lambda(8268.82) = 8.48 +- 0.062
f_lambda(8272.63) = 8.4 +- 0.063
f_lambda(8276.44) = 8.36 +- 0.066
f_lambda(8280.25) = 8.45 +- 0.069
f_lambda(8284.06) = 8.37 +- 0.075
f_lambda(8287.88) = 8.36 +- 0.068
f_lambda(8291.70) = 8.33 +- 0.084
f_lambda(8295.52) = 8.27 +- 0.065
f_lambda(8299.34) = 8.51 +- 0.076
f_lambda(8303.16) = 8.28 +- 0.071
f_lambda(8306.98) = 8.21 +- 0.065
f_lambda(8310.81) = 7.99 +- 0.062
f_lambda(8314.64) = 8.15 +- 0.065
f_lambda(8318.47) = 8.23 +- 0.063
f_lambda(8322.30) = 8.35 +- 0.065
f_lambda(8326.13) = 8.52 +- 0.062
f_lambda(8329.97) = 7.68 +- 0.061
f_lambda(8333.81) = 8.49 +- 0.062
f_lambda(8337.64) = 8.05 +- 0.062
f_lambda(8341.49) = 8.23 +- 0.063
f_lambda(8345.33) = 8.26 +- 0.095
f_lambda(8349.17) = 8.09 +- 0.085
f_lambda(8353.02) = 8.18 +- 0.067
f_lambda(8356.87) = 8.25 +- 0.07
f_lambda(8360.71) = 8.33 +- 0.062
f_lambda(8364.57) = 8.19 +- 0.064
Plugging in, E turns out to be -2.1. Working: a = 0.35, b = 0.81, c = 0.22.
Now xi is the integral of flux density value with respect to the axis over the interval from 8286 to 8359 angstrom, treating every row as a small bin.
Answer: 601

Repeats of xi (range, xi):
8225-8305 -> 674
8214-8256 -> 355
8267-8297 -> 251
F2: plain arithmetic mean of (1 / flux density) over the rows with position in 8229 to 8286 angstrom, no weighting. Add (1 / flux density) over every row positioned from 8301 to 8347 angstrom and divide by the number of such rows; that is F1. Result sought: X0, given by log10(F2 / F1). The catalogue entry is -0.0132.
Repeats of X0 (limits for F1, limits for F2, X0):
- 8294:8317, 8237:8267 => -0.0120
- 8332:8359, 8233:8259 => -0.0125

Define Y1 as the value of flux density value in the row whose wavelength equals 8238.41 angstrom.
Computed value 8.55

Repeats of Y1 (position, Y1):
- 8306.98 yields 8.21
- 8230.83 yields 8.56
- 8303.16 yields 8.28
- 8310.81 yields 7.99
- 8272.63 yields 8.4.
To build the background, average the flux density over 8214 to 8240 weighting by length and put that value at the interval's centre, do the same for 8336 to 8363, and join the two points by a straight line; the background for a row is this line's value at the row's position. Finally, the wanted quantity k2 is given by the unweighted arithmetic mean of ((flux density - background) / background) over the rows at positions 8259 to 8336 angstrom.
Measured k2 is 0.003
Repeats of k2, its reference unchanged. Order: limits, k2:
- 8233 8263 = 0.010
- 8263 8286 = 0.009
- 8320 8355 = -0.002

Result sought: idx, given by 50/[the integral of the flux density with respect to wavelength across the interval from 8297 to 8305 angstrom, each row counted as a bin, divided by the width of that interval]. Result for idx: 5.96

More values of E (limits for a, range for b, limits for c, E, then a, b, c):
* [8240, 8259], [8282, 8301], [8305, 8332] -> 0.0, 0.23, 0.24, 0.84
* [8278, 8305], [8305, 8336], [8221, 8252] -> -1.7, 0.24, 0.84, 0.35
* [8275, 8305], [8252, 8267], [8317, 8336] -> -0.1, 0.24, 0.31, 0.84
